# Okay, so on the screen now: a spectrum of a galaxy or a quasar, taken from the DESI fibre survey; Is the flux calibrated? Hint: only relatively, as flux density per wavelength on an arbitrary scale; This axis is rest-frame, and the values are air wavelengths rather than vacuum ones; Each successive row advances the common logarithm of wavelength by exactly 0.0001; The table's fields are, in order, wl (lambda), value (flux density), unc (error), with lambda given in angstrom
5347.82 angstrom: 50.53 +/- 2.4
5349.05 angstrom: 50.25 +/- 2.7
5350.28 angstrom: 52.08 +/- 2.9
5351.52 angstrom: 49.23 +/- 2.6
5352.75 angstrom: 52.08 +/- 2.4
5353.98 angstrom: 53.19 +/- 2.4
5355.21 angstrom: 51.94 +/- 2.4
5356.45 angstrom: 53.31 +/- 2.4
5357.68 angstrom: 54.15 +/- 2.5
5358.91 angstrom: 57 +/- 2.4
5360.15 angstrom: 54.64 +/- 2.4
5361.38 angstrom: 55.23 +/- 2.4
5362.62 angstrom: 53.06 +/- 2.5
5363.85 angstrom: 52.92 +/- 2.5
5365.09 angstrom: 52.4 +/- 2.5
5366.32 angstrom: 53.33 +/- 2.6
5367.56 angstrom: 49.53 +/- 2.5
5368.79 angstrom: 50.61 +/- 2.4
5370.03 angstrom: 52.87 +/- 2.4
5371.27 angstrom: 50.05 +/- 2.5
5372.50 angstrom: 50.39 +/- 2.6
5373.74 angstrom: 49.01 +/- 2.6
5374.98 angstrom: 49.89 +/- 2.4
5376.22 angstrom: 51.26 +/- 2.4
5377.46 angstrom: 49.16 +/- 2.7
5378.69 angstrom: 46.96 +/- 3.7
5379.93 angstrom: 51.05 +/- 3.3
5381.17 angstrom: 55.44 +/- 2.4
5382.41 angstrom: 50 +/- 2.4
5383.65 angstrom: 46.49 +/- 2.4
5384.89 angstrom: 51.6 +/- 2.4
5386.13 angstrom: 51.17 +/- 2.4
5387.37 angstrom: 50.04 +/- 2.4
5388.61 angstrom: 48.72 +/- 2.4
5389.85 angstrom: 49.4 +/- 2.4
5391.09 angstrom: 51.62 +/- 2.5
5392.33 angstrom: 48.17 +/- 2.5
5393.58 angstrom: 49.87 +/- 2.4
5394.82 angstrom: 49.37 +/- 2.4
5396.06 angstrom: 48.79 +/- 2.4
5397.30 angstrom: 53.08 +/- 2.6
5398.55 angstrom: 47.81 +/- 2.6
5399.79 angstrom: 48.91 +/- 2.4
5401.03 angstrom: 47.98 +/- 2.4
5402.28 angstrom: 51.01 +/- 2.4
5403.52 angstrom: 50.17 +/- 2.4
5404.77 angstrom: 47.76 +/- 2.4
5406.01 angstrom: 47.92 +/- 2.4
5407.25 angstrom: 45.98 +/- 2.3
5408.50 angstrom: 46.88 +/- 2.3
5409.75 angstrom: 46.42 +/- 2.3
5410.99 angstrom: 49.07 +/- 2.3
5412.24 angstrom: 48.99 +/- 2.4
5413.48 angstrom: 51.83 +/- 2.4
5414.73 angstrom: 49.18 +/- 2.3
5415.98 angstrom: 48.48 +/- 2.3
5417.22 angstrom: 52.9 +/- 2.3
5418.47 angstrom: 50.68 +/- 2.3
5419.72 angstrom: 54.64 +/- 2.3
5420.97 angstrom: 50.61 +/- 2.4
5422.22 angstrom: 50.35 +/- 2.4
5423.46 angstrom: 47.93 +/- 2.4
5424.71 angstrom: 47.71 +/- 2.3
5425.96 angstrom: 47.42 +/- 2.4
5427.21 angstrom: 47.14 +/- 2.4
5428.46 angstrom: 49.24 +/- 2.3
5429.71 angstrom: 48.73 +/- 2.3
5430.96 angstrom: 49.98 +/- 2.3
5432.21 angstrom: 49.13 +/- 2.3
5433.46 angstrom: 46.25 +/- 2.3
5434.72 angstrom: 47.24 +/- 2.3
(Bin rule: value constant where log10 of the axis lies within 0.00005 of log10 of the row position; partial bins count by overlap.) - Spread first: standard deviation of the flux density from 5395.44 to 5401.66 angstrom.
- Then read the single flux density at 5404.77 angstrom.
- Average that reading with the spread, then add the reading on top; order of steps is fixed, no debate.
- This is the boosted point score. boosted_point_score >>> 73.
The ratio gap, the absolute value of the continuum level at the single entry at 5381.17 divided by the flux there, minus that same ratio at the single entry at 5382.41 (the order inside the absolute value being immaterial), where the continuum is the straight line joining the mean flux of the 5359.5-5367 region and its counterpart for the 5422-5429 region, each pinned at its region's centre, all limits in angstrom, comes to 0.10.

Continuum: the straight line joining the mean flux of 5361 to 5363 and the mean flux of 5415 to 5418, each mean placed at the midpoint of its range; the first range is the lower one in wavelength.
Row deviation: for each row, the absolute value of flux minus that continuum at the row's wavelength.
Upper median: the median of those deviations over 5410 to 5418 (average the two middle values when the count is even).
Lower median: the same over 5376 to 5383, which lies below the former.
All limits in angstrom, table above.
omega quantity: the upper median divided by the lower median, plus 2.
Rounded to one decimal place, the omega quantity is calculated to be 2.7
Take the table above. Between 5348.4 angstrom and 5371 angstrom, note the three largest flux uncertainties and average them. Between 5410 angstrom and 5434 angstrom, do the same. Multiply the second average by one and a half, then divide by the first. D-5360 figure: 1.32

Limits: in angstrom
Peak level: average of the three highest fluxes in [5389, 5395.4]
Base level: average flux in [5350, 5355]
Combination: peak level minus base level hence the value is -1.3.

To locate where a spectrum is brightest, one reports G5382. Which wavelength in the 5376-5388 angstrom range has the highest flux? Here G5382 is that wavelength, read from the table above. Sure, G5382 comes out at 5381.17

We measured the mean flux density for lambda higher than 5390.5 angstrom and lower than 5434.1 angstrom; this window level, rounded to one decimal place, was 49.2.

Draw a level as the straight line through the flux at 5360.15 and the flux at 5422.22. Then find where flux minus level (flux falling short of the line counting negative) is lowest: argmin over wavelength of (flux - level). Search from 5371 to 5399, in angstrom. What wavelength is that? 5383.65 angstrom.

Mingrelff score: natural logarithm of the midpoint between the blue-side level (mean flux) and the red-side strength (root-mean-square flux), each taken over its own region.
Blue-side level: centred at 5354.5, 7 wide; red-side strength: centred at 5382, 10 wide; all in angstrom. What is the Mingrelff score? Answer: 3.94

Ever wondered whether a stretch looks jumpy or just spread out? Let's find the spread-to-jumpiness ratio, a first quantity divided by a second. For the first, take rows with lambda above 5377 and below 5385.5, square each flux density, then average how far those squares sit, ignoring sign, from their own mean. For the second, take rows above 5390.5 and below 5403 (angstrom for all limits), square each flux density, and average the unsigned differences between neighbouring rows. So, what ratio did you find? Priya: 0.97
